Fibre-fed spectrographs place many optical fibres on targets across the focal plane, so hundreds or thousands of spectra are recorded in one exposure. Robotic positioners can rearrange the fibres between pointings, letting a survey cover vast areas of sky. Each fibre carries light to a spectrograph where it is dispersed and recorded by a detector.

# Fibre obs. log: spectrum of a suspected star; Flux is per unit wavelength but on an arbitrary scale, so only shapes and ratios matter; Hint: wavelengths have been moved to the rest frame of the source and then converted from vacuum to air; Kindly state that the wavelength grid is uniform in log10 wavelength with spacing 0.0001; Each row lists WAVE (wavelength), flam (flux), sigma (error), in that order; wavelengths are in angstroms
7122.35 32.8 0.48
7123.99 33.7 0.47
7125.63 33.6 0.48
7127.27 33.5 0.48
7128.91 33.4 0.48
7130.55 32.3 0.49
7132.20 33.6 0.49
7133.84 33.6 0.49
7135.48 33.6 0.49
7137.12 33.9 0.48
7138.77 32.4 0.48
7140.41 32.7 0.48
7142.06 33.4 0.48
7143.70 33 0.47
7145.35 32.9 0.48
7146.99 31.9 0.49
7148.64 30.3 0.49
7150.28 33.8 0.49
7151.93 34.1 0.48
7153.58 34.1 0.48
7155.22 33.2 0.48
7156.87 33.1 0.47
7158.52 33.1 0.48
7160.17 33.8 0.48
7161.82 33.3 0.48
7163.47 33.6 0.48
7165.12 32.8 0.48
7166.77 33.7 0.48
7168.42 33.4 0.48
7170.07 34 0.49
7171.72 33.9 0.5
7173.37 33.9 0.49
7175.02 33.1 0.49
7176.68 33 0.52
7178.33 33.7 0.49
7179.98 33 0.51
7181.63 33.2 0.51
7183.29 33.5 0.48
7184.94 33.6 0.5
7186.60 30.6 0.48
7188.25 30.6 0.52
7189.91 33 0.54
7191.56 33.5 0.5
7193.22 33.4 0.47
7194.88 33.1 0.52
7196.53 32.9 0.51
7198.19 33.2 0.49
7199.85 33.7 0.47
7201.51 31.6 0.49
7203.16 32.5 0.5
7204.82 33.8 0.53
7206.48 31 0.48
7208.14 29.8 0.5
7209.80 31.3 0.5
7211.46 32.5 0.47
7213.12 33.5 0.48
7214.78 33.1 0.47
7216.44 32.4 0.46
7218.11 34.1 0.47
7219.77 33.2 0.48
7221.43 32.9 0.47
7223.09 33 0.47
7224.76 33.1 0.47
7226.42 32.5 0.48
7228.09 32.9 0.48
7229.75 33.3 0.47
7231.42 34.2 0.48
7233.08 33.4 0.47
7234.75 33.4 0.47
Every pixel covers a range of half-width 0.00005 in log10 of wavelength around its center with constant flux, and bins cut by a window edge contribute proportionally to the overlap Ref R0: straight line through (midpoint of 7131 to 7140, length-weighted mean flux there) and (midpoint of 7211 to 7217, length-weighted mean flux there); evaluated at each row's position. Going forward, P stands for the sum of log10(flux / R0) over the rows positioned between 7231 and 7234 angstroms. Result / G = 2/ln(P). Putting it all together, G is -0.541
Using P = 0.0248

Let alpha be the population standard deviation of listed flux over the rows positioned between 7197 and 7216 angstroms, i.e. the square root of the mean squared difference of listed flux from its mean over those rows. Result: 1.2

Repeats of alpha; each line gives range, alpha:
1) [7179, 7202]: 1.0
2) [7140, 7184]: 0.8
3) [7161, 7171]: 0.4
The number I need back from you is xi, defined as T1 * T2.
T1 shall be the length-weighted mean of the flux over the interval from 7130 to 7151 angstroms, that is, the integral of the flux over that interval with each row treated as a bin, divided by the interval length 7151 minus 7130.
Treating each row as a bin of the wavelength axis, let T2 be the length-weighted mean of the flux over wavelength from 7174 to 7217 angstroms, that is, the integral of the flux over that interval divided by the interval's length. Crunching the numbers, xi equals 1073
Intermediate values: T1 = 32.9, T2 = 32.6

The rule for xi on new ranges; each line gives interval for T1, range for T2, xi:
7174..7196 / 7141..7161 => 1087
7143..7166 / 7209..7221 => 1087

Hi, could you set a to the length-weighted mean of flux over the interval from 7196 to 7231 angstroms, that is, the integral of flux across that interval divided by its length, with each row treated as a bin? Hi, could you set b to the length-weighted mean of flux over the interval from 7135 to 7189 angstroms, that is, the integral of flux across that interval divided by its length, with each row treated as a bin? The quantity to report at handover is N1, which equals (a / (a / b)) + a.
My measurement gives 65.8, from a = 32.7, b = 33.1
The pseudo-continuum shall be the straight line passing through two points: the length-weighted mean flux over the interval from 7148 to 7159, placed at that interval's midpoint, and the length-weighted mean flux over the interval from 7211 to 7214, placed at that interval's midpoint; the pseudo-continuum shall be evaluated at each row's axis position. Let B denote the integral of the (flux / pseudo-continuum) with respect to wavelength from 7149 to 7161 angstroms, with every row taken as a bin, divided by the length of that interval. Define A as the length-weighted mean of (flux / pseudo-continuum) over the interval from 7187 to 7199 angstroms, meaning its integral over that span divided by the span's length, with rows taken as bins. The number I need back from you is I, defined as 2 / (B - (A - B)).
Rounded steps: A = 0.99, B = 1.01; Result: 1.94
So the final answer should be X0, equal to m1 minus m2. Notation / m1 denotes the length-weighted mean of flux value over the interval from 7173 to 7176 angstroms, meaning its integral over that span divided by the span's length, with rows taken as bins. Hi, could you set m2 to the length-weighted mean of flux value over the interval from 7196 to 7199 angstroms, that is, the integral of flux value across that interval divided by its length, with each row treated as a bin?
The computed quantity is 0.3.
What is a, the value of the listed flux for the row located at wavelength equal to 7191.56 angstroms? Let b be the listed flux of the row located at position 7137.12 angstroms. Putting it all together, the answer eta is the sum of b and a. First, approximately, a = 33.5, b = 33.9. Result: 67.4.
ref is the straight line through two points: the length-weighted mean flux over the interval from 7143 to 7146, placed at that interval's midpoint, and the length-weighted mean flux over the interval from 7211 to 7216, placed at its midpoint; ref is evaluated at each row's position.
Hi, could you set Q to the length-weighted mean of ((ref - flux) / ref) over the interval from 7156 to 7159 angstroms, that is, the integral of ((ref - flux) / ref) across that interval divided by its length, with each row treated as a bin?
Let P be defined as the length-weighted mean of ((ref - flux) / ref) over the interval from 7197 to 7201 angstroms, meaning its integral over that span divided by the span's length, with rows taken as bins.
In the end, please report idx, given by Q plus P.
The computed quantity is -0.013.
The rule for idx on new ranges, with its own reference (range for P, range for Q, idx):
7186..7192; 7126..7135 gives 0.021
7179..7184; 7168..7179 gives -0.027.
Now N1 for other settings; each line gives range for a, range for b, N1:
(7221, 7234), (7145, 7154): 66.0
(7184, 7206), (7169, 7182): 66.2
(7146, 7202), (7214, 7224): 66.2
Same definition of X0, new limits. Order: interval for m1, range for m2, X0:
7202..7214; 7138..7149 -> -0.4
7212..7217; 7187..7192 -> 0.9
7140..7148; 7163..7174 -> -0.9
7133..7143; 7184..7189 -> 1.6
